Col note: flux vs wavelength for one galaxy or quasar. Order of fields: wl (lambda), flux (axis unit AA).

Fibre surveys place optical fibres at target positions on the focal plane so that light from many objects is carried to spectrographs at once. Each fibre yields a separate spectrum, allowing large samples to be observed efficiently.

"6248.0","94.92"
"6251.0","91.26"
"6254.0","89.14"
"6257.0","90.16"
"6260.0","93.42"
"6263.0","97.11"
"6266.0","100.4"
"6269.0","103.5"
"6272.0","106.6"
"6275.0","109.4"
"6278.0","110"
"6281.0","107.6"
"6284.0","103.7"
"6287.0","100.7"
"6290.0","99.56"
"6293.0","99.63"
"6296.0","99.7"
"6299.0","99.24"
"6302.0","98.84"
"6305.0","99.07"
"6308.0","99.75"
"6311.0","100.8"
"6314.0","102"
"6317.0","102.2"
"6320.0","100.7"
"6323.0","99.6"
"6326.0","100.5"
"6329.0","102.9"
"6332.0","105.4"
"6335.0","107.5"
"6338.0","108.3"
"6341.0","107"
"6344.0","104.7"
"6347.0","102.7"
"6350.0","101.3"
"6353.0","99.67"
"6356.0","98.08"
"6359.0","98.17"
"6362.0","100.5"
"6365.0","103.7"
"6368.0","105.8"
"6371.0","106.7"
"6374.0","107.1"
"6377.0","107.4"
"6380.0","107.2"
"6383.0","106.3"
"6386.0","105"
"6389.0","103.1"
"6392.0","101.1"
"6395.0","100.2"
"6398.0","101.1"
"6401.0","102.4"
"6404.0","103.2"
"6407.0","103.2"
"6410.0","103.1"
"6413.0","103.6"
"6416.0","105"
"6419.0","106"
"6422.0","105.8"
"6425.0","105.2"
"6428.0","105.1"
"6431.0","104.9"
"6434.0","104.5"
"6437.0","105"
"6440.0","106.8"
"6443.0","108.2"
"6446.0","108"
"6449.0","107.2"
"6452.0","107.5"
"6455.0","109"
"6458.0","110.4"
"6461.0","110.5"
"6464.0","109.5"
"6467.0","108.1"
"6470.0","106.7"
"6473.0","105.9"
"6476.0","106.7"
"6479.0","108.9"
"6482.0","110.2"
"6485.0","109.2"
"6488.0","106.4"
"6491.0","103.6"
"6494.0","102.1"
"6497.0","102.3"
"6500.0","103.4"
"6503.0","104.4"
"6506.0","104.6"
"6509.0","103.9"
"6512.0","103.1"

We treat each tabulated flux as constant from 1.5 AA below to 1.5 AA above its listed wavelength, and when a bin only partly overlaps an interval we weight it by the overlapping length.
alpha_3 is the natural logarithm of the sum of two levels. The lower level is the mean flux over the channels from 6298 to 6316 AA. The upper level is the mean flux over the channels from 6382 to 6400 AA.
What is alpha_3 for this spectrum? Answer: 5.31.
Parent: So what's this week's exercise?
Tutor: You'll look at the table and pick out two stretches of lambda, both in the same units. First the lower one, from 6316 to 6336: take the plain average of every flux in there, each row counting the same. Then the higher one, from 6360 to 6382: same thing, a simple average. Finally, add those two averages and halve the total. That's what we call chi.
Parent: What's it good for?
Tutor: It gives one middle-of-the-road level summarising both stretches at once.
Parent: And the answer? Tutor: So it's 104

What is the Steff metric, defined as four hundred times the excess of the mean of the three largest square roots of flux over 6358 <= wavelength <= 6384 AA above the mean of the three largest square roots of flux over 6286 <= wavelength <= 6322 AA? 109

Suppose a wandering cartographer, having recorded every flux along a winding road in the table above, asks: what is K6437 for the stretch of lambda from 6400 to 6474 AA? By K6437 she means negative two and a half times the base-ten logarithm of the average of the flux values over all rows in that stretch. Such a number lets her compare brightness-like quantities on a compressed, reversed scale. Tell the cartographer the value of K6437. -5.07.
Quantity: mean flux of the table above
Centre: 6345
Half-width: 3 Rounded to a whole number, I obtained 104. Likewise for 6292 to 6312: 100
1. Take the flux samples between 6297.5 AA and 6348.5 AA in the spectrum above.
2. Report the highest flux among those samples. 108.3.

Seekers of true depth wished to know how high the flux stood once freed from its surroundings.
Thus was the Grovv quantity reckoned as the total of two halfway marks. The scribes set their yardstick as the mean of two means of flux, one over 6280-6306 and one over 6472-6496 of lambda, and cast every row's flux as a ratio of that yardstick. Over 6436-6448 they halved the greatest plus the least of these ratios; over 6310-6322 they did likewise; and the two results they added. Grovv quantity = 2.01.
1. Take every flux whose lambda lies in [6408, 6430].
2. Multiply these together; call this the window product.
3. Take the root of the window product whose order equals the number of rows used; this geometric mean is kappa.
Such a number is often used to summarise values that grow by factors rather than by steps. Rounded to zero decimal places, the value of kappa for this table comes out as 105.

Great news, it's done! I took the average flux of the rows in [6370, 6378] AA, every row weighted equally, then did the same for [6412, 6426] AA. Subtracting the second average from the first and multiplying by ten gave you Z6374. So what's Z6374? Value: 19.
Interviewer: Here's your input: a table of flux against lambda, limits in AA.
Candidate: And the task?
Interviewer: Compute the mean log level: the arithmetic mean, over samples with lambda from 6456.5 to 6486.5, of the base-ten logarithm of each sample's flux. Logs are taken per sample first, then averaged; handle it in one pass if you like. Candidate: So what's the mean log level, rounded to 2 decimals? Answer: 2.04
